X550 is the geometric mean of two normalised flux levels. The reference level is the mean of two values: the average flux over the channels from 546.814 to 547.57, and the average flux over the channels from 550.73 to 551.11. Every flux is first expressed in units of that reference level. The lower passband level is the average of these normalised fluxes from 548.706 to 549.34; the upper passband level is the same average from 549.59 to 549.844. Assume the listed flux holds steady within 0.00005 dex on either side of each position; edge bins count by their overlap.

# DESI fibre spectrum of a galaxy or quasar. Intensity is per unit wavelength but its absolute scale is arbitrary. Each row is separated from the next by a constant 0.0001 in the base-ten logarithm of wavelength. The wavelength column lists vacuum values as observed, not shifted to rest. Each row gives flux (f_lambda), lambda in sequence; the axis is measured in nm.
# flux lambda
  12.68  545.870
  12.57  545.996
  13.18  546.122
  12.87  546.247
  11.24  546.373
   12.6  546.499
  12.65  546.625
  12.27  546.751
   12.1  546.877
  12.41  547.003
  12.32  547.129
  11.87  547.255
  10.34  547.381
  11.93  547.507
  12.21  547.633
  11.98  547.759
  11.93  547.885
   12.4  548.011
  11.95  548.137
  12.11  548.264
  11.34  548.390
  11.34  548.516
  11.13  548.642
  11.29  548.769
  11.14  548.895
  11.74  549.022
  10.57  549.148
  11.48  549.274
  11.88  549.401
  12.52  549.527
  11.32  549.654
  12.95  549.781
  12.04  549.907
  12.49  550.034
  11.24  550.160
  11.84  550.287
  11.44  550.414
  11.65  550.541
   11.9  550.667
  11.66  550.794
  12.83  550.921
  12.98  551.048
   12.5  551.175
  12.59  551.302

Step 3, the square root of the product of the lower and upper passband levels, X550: 0.961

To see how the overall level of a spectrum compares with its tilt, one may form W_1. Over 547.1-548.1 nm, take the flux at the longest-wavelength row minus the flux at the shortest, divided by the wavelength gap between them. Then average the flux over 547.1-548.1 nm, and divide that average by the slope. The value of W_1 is 131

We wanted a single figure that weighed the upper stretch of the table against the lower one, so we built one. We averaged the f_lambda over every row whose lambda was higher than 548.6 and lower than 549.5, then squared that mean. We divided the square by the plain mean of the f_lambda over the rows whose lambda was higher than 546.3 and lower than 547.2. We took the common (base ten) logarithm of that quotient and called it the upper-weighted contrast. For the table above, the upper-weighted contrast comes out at 1.02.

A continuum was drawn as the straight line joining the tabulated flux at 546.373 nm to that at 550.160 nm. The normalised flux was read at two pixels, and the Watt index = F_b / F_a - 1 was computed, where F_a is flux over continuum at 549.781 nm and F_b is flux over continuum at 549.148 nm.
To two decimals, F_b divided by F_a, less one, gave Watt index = -0.18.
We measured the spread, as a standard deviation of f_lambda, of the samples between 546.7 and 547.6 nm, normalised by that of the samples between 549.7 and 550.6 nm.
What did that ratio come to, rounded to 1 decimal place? 1.2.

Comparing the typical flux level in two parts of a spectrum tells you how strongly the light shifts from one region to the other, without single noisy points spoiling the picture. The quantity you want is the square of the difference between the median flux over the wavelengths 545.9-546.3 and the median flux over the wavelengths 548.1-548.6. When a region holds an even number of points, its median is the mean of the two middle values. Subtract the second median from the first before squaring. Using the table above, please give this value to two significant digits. 1.5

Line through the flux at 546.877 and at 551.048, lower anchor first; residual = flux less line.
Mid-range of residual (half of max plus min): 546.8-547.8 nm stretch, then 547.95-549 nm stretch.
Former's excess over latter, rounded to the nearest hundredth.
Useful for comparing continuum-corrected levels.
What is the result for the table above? -0.13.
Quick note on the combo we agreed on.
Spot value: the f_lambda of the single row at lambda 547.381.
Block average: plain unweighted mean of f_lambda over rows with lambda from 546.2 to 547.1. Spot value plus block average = 22.6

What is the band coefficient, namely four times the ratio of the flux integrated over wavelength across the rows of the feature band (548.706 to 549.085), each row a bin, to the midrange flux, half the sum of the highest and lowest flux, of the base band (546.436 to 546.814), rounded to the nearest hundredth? 1.39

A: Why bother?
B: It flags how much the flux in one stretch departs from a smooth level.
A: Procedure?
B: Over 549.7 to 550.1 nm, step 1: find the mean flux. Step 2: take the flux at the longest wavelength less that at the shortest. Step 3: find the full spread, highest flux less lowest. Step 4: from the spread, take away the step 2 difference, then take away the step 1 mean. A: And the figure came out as -11.1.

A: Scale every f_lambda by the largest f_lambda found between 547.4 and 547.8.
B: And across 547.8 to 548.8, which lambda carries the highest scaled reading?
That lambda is 548.011 nm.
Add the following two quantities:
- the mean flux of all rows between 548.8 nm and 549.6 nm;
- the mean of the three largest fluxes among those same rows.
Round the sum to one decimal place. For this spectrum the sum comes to 23.6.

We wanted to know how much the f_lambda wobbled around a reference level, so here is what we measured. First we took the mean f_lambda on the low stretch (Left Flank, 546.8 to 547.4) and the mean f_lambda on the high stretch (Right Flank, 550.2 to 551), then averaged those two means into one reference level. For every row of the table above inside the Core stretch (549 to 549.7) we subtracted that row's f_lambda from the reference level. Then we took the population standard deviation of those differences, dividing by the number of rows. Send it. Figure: 0.6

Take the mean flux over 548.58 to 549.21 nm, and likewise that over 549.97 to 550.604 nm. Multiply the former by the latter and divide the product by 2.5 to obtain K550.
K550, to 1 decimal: 52.4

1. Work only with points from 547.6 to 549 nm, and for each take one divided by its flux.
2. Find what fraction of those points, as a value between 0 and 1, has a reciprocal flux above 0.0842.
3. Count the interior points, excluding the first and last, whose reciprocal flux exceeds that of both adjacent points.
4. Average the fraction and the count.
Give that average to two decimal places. 1.73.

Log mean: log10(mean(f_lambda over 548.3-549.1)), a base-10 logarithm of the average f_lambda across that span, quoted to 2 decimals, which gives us 1.05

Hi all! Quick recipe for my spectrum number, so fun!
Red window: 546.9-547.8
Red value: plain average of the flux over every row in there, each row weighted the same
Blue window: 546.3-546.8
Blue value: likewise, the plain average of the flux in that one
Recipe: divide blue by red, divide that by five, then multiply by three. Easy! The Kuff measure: 0.616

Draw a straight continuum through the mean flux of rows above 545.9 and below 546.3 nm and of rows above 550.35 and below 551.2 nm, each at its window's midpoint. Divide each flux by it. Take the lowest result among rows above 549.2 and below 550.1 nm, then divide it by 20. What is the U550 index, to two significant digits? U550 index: 0.046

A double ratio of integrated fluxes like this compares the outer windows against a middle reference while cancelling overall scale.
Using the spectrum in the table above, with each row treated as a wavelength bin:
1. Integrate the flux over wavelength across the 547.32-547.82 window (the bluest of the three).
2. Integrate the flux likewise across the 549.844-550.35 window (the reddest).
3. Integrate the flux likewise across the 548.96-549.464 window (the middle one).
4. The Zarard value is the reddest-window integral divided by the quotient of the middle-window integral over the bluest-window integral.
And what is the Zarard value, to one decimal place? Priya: 6.1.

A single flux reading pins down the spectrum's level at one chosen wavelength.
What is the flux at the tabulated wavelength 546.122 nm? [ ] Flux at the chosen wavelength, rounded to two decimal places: 13.18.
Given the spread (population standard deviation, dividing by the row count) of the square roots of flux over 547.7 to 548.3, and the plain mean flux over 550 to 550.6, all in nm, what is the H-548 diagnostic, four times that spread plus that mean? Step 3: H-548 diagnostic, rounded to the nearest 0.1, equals 11.8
